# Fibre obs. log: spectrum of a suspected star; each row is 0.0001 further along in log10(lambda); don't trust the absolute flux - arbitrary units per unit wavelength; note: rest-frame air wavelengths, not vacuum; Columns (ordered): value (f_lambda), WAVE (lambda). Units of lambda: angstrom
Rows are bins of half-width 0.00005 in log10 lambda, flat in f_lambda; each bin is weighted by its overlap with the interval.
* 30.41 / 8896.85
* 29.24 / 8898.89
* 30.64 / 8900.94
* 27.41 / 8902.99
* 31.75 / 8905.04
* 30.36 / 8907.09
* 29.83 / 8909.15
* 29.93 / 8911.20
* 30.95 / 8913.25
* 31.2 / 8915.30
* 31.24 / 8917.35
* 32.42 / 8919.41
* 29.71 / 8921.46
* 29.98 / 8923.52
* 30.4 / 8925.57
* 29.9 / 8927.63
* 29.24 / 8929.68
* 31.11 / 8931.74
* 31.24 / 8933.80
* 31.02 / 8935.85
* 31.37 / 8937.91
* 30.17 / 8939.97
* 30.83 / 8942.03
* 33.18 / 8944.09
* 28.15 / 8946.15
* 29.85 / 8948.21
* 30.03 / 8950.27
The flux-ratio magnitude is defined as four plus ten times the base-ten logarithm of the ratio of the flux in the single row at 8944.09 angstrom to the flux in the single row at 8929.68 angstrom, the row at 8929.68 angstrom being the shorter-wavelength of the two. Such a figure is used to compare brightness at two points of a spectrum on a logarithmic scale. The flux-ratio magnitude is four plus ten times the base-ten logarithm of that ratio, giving 4.55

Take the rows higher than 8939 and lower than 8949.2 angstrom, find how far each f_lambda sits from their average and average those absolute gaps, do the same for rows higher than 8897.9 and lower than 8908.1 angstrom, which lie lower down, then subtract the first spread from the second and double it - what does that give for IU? 0.0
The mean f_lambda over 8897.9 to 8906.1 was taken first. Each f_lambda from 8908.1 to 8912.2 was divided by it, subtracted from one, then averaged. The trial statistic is 0.00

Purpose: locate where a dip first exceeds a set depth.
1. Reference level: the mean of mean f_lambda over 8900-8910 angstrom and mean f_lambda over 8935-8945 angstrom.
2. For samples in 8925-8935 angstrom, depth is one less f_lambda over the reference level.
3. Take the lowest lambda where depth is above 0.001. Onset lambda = 8925.57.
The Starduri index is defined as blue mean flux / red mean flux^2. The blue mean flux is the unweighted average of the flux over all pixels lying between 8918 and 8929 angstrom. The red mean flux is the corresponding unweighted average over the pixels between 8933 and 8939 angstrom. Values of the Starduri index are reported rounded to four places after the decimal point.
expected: 0.0313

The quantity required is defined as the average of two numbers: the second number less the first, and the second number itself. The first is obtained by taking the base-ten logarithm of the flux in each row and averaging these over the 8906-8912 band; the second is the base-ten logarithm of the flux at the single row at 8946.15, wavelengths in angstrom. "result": 0.711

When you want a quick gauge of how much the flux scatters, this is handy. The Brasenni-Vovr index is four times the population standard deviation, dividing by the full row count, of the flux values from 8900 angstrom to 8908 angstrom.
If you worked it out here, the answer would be 6.4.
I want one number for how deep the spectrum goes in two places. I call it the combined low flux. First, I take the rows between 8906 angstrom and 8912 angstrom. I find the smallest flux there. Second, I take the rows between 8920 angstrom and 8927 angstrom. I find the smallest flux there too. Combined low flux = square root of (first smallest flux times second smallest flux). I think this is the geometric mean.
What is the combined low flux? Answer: 29.8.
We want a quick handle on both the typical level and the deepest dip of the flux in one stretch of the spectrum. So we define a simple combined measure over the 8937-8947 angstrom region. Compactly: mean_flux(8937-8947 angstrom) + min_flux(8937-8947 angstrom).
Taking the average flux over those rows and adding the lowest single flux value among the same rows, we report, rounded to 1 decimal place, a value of 58.9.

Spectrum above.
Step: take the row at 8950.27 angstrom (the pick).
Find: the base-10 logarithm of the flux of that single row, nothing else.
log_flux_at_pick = 1.478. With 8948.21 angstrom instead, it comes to 1.475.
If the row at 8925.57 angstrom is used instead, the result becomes 1.483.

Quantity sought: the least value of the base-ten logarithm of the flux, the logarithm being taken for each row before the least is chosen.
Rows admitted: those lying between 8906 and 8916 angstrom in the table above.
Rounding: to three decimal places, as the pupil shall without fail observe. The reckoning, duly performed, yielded 1.475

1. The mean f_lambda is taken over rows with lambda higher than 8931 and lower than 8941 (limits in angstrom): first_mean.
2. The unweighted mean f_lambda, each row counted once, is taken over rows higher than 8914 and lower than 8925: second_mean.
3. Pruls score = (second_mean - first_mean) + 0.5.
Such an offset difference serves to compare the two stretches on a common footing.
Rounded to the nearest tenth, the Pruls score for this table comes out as 0.4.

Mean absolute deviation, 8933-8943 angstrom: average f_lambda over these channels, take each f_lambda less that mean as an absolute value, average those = 0.3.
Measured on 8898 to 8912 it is 0.9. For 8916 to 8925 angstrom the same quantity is 1.0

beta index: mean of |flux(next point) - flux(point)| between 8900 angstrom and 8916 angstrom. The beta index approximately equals 1.6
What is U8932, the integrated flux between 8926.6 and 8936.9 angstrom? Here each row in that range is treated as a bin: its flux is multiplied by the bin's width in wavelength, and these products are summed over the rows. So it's 314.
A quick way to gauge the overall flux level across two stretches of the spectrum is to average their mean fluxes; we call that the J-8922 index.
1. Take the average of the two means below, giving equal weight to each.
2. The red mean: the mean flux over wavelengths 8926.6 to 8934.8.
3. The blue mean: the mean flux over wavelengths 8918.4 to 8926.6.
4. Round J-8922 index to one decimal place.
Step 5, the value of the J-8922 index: 30.5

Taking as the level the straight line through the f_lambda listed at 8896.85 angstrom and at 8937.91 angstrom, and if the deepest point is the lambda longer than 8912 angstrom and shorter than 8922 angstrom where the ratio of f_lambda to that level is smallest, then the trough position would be 8921.46 angstrom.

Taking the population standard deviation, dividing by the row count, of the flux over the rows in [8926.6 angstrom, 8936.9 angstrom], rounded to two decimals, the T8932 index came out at 0.79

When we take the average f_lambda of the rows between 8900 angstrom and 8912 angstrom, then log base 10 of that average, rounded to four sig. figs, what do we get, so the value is 1.477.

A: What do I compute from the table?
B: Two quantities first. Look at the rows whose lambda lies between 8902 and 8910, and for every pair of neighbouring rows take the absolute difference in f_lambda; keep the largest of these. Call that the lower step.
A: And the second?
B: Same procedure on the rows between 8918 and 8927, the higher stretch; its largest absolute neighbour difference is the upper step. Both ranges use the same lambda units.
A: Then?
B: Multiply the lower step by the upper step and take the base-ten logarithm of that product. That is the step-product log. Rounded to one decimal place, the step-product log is 1.1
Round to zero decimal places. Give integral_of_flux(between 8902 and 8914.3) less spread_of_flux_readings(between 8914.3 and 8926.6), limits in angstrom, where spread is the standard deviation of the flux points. 369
